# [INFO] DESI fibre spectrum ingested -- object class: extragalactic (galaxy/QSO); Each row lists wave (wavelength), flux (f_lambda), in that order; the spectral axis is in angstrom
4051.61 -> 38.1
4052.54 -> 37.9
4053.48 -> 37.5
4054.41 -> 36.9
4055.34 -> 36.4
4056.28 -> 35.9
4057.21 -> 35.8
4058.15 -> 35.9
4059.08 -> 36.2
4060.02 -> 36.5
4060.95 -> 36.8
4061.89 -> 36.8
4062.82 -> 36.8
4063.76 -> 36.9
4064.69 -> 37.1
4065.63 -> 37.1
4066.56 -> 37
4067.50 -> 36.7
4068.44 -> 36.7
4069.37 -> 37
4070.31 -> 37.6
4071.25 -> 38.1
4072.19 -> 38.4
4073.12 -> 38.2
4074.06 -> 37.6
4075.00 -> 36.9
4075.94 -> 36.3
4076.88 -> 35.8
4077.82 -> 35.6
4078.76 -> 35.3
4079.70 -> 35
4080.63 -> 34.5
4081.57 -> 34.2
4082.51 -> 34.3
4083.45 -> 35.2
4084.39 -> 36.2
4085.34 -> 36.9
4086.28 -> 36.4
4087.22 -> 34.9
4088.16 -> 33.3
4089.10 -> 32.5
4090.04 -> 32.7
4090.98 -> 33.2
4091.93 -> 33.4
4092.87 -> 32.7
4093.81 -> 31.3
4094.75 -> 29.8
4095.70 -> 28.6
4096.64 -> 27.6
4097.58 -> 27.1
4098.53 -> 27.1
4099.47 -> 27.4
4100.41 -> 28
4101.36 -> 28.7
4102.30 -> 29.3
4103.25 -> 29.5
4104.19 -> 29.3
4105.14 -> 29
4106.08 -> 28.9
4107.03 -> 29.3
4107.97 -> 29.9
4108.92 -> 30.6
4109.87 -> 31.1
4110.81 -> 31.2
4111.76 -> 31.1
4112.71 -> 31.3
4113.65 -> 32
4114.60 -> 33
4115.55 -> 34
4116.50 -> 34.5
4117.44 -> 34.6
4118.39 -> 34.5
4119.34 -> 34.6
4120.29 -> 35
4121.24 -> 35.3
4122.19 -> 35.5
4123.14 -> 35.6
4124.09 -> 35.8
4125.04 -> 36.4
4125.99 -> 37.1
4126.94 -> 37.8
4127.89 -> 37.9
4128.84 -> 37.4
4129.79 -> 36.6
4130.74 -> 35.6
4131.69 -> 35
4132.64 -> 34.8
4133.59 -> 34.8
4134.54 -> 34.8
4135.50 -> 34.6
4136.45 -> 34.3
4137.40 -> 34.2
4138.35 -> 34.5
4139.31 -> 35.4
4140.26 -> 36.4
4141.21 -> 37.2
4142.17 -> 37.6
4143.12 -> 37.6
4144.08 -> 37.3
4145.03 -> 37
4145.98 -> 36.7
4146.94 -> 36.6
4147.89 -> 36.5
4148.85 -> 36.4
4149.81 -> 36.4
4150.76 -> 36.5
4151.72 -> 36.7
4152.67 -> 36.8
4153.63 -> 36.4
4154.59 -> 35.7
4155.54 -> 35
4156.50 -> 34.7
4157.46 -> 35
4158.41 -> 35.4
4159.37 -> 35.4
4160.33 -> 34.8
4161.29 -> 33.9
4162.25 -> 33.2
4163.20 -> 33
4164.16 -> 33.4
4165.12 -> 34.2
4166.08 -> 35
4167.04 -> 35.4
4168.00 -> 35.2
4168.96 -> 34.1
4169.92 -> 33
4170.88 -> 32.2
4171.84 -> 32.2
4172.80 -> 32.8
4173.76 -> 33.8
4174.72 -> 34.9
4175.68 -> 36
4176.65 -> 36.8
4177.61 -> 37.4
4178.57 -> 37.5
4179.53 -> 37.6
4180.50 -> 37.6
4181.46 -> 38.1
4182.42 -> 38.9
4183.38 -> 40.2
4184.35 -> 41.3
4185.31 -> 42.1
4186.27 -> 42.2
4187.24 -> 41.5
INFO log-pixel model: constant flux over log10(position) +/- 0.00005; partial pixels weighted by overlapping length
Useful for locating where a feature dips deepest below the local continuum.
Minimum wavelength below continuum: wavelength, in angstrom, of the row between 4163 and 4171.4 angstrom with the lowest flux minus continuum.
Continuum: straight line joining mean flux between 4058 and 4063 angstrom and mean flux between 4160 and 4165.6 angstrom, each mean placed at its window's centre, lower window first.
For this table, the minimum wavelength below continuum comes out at 4170.88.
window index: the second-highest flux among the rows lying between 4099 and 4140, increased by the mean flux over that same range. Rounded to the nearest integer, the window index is 71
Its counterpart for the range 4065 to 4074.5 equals 76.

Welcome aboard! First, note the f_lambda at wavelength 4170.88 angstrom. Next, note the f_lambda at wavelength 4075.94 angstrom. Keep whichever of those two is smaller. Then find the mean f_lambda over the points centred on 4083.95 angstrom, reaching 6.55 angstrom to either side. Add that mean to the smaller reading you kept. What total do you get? 67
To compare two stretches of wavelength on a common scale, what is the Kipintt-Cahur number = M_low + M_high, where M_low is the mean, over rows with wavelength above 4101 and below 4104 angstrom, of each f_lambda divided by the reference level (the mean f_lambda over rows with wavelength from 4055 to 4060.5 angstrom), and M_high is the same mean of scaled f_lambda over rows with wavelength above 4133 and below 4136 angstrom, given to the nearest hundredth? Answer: 1.77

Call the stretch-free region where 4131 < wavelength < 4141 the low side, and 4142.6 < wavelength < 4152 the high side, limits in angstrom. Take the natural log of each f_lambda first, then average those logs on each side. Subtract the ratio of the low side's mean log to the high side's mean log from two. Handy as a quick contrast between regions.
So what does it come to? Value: 1.01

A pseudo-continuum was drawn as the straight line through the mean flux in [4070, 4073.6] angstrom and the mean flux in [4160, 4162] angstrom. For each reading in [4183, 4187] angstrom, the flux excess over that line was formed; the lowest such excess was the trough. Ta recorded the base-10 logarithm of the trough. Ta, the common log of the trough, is 0.8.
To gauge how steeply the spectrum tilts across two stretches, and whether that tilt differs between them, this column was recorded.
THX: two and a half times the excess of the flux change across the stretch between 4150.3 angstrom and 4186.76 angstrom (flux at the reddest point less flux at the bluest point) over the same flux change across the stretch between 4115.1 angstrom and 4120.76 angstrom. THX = 12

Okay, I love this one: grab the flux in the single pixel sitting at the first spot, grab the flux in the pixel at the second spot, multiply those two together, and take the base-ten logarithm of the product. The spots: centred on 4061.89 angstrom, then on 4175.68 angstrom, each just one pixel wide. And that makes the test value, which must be 3.12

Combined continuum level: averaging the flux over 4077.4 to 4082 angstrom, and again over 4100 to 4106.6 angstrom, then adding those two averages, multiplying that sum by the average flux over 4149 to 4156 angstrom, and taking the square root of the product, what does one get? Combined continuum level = 48.1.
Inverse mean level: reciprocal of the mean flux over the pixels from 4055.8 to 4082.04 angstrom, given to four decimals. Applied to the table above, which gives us 0.0274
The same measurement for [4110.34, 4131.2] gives 0.0287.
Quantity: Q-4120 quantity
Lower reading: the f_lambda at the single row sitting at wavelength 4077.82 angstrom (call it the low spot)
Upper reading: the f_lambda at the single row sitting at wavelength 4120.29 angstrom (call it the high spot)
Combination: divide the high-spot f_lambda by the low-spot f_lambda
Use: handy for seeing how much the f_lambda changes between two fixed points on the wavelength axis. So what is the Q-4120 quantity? 0.98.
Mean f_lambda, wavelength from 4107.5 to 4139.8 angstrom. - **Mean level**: 34.4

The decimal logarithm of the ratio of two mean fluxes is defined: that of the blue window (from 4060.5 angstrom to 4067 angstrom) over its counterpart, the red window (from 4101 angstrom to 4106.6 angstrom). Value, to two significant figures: 0.10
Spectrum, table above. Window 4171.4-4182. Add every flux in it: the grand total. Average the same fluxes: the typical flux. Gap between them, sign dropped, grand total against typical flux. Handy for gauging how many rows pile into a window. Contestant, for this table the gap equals 359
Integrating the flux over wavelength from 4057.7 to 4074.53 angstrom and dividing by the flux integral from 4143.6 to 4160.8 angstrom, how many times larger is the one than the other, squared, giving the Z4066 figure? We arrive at 1.01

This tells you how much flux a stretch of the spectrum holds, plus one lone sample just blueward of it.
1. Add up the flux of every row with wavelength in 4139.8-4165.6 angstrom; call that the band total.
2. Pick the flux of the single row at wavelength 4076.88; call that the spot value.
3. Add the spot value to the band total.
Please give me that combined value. 1002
